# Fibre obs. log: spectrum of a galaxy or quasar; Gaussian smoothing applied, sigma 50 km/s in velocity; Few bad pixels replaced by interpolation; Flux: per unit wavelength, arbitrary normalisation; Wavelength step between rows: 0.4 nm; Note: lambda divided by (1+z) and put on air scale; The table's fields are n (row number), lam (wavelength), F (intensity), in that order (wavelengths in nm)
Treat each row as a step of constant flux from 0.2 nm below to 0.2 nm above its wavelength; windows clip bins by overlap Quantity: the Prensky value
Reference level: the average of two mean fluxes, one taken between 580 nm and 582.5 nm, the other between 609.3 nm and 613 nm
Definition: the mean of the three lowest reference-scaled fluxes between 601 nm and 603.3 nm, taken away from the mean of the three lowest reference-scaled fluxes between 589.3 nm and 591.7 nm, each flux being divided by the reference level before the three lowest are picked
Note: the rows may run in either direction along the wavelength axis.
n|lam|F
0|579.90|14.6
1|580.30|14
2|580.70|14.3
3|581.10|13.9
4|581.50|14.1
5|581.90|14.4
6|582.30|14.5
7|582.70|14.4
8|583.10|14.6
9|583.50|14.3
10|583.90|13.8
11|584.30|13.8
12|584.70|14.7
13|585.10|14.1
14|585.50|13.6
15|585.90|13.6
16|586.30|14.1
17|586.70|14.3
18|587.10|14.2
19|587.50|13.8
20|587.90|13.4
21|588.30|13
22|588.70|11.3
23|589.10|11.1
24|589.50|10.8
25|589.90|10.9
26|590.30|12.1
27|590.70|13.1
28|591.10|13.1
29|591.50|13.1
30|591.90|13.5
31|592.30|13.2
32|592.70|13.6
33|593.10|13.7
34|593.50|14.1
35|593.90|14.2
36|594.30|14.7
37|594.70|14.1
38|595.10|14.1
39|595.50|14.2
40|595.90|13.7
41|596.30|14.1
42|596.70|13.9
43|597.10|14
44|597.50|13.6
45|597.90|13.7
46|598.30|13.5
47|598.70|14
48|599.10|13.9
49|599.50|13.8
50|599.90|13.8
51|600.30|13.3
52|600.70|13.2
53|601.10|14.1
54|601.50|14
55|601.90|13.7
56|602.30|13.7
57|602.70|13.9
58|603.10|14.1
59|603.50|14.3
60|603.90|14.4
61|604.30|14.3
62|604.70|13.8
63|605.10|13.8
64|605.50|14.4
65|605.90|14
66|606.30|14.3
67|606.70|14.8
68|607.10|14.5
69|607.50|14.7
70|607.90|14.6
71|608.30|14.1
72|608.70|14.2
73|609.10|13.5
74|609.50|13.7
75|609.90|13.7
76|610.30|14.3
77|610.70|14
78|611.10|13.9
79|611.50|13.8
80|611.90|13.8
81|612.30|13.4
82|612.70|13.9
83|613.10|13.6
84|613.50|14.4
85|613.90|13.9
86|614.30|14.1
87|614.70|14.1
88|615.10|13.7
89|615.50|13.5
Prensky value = -0.18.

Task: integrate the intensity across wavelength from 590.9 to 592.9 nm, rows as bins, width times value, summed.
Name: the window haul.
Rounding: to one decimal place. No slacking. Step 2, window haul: 26.6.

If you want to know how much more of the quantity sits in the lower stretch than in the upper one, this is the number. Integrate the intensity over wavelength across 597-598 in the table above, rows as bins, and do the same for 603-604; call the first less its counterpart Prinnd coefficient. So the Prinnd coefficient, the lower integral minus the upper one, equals -1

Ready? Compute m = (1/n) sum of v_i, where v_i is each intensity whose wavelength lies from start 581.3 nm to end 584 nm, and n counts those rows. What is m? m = 14.3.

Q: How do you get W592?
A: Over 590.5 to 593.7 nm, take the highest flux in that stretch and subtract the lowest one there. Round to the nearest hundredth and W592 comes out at 1.00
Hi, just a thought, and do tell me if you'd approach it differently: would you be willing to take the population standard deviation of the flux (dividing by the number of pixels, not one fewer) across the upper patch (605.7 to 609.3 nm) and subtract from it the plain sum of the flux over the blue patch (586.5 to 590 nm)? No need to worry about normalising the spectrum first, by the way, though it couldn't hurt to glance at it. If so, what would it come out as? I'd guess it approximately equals -112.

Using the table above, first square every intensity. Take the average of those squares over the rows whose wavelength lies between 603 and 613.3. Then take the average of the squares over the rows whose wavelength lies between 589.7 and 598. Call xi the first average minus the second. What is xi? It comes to 14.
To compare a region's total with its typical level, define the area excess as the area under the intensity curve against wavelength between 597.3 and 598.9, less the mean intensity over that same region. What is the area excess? 8.22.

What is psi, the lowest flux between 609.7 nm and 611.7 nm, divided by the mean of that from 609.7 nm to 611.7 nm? 0.983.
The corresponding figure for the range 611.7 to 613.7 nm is 0.970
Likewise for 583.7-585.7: 0.971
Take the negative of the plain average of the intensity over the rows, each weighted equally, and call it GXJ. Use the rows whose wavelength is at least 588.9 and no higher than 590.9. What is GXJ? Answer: -11.6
